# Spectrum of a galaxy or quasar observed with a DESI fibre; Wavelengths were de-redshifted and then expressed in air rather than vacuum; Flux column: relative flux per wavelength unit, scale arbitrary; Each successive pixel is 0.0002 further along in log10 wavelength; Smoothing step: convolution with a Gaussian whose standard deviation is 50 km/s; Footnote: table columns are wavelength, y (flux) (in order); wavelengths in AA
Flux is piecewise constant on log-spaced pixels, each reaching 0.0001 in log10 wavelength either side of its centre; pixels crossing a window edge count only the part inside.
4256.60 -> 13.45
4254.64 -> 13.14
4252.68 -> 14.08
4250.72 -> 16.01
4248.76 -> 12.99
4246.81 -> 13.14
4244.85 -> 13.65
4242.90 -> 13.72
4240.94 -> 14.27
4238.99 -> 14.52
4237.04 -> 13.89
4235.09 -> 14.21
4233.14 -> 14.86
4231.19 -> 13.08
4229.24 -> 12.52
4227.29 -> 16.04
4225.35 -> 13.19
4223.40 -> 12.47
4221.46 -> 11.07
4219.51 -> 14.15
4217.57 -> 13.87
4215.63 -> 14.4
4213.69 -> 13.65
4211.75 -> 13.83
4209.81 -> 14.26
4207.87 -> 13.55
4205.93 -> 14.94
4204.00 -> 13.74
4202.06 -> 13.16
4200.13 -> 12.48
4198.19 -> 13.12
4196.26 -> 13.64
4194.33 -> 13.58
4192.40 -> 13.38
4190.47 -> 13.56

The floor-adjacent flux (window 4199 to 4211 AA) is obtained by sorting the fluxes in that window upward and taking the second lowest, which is 13.16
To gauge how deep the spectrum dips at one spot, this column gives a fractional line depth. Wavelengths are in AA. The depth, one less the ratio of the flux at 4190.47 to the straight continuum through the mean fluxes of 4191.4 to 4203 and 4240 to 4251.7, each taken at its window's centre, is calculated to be -0.033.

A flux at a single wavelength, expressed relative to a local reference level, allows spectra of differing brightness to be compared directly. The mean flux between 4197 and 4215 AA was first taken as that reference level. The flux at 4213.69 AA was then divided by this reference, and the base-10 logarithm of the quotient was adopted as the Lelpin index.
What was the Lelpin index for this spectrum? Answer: 0.000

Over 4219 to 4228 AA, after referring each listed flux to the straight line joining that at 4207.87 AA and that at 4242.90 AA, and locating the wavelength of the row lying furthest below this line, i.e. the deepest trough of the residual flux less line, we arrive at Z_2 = 4221.46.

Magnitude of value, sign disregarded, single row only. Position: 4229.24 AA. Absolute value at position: 12.5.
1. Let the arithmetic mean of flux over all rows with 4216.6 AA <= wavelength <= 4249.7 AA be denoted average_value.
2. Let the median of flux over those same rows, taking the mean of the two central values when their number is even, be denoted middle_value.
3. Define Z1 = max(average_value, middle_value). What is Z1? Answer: 13.7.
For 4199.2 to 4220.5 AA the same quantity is 13.8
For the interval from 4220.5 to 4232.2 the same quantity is 13.1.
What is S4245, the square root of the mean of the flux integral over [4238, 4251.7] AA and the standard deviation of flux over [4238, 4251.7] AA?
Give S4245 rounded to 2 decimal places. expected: 9.83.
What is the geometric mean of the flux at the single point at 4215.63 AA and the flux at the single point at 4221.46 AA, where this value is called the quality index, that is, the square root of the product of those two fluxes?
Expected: 12.6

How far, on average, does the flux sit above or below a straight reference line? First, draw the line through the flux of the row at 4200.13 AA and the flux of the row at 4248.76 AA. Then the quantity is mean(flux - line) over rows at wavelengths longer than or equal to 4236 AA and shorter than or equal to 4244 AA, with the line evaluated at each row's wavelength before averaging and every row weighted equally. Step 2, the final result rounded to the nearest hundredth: 1.20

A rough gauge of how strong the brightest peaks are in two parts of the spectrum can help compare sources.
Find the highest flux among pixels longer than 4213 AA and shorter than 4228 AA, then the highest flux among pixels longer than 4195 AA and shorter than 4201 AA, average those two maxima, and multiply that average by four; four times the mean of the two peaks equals 59.4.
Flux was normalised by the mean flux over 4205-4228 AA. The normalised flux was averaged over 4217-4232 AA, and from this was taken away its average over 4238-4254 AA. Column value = -0.054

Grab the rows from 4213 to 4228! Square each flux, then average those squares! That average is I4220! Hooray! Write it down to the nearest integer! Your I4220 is 187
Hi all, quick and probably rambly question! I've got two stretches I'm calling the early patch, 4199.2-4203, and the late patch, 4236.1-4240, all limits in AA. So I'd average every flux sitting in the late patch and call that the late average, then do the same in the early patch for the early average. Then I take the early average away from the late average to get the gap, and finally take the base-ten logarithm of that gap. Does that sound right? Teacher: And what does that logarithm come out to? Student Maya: 0.14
